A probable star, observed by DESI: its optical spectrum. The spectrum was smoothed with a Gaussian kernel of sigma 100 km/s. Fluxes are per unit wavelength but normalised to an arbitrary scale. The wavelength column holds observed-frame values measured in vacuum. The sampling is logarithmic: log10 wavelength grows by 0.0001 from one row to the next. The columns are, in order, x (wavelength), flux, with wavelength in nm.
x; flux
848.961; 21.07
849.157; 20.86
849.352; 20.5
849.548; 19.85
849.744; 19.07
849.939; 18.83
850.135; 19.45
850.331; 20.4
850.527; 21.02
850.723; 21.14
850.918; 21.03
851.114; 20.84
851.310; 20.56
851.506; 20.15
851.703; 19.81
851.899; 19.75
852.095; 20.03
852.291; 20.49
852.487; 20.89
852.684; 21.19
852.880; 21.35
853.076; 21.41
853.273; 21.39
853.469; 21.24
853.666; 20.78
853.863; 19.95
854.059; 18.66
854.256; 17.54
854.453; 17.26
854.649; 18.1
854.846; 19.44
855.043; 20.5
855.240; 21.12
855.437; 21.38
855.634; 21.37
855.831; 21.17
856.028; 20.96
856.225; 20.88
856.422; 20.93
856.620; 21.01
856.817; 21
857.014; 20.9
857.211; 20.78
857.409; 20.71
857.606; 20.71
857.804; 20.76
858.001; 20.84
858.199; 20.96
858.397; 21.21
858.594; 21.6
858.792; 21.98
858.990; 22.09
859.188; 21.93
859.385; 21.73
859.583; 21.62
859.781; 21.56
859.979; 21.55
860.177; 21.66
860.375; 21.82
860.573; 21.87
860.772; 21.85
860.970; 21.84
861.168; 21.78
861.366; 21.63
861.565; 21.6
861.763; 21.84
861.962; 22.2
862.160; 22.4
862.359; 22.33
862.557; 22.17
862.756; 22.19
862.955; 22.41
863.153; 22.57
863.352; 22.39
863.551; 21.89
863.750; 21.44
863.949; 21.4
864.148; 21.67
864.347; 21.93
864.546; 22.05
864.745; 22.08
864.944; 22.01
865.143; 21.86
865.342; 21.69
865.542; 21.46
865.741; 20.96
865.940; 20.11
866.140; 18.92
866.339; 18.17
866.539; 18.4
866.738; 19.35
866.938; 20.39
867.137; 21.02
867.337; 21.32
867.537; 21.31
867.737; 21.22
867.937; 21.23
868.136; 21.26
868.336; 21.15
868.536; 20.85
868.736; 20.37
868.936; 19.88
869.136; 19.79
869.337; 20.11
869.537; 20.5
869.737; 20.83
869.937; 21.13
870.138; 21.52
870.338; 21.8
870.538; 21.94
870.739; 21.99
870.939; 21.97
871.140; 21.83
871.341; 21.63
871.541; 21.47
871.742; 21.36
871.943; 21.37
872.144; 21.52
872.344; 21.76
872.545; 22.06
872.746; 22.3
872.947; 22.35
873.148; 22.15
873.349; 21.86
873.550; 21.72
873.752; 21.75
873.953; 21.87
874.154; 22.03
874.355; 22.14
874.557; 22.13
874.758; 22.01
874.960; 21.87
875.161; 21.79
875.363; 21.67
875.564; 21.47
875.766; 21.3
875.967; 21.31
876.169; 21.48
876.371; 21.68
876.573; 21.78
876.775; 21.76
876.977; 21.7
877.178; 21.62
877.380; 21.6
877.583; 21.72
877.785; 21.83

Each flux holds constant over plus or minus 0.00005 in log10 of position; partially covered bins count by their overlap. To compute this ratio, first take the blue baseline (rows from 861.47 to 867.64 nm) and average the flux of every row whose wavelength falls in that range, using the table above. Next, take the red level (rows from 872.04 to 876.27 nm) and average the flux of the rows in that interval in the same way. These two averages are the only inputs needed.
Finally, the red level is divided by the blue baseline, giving 1.023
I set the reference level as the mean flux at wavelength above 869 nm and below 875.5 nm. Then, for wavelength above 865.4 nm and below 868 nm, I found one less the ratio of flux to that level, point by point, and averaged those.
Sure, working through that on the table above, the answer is 0.06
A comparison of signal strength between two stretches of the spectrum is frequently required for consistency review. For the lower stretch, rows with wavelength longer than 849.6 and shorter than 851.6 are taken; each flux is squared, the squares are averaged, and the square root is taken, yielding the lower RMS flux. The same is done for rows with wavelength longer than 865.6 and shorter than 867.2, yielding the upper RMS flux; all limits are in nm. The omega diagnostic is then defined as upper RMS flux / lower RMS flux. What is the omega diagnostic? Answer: 0.97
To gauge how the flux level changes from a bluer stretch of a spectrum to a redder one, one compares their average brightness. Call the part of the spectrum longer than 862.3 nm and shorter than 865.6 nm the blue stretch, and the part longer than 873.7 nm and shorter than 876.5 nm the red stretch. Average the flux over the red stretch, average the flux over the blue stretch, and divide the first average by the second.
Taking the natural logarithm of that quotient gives -0.010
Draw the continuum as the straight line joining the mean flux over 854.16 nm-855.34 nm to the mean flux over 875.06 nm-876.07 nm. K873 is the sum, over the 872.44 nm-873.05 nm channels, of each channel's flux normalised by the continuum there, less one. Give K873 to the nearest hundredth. 0.15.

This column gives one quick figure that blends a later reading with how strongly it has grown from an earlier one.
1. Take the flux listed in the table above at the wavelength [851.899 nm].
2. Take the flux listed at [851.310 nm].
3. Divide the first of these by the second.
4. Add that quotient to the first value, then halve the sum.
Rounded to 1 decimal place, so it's 10.4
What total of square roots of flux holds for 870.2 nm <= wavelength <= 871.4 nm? 28.05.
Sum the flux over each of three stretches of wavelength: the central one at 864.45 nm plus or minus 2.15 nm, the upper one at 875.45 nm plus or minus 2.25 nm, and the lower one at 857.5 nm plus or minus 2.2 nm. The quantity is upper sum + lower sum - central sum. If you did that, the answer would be 475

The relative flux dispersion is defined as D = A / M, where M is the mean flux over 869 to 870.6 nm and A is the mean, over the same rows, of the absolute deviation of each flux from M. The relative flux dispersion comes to 0.031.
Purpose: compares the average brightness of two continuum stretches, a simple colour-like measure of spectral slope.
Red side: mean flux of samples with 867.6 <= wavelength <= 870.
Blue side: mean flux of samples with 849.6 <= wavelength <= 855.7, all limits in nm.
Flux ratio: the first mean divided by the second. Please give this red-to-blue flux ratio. 1.025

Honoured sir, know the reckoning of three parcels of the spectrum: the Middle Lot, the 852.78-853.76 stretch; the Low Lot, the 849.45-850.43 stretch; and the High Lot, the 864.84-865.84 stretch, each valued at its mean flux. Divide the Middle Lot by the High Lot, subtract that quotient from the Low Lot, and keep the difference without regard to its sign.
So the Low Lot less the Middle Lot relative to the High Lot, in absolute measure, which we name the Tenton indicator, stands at 18.5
